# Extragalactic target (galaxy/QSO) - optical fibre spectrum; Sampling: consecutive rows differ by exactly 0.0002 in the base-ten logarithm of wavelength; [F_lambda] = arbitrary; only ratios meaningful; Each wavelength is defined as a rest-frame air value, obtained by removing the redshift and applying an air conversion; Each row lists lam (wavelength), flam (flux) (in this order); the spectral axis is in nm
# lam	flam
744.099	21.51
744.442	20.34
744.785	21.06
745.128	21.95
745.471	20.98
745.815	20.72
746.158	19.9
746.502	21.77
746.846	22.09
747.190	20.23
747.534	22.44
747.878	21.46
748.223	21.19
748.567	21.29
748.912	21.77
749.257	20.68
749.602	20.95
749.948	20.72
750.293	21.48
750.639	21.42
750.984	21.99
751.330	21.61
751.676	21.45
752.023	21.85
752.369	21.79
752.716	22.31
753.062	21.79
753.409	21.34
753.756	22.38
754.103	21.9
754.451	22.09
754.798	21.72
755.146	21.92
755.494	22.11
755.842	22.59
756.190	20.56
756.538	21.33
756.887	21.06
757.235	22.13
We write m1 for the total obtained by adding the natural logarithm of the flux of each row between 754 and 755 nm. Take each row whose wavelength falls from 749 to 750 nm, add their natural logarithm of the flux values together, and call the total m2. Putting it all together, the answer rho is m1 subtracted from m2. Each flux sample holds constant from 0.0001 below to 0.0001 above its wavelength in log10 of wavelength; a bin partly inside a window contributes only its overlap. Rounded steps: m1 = 9.26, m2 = 9.10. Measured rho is -0.16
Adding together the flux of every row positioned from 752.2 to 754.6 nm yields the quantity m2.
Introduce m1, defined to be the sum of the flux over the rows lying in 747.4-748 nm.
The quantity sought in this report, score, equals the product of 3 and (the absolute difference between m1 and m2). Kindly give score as 329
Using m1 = 44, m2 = 154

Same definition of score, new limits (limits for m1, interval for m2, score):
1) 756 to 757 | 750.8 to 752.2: 72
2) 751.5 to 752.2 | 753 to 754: 67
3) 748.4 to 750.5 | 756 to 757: 192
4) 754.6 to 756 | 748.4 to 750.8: 180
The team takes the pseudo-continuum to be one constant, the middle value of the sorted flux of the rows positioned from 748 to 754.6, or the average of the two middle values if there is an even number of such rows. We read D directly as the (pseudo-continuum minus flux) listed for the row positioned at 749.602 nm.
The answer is 0.7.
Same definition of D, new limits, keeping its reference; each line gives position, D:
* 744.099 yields 0.1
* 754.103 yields -0.3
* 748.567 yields 0.3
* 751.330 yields 0.0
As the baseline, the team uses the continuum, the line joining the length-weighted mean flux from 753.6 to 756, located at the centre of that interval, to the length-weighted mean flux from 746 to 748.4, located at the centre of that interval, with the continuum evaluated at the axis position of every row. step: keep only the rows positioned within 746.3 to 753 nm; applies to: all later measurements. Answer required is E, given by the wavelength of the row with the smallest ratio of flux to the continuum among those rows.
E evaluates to 747.190 nm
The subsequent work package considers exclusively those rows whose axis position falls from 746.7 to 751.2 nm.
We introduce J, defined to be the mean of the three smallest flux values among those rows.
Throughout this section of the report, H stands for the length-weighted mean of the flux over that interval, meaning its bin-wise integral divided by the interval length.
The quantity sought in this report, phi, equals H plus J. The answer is 41.9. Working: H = 21.4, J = 20.5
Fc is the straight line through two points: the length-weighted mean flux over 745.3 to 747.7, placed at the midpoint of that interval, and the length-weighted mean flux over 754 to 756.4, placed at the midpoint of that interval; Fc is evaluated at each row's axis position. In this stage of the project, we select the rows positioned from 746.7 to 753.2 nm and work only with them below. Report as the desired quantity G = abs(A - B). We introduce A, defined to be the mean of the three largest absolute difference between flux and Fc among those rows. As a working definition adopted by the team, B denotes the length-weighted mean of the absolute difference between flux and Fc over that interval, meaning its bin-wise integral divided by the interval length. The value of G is 0.63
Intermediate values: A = 1.03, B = 0.40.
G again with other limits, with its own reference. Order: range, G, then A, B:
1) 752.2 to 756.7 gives 0.48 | 0.91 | 0.43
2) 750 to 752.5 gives 0.11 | 0.31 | 0.20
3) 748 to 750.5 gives 0.27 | 0.61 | 0.34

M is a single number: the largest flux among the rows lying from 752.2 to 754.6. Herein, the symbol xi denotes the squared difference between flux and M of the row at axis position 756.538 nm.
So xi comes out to 1.1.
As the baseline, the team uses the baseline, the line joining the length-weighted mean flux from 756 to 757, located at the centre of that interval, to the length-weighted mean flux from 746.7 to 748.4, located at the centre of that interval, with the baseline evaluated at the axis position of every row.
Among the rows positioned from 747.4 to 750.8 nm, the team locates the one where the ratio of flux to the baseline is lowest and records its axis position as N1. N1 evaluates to 749.257 nm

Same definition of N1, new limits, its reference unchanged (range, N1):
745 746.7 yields 746.158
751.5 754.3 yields 753.409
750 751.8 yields 750.639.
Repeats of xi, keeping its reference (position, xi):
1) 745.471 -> 2.0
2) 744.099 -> 0.8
